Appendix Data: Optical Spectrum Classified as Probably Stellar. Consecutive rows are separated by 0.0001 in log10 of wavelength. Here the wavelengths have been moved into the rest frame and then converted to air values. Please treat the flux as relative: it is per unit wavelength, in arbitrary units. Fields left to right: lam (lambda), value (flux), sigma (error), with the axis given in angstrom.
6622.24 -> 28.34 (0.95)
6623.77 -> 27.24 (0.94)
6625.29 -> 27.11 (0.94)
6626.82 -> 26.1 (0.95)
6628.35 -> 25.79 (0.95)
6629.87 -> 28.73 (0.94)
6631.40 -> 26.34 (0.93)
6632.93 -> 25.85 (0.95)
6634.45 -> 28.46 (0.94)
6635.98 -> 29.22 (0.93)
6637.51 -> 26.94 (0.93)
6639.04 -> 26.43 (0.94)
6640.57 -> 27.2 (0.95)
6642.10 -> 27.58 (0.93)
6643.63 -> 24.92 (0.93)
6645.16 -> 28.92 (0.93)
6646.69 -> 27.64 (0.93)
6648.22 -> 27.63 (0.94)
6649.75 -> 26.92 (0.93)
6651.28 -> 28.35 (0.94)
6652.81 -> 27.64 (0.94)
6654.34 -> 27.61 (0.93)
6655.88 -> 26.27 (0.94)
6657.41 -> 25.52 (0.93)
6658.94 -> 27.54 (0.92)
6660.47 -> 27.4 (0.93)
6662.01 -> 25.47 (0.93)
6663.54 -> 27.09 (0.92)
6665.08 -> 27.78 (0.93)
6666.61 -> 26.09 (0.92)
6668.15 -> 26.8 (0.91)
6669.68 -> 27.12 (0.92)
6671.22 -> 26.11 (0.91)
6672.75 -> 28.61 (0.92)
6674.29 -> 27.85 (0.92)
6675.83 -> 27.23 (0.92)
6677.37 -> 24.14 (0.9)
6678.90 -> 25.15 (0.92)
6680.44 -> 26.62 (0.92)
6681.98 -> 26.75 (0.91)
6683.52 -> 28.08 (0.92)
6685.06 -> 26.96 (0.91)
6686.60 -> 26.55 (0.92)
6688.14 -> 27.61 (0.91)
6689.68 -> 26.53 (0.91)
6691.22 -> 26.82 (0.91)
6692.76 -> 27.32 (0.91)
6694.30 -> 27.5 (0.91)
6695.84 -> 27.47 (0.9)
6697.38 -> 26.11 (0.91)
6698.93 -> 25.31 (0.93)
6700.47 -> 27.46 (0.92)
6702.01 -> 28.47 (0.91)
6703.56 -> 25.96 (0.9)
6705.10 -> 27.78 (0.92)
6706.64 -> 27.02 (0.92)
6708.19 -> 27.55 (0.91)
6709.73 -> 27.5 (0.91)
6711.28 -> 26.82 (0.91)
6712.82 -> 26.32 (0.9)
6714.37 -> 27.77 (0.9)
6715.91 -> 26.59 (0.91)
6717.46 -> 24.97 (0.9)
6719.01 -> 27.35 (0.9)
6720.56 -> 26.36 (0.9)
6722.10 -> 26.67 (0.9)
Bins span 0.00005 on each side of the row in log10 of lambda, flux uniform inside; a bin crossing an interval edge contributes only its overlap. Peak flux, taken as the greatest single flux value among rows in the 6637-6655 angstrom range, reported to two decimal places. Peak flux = 28.92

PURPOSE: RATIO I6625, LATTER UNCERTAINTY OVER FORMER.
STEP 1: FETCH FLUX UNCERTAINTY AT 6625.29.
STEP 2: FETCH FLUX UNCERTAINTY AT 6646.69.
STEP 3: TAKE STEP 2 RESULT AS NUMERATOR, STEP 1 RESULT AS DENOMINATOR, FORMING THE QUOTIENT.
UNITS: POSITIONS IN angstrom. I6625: 0.989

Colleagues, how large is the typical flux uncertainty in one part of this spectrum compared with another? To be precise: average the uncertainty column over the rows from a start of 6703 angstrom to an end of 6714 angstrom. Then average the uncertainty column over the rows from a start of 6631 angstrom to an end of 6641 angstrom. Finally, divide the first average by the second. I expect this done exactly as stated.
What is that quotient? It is 0.970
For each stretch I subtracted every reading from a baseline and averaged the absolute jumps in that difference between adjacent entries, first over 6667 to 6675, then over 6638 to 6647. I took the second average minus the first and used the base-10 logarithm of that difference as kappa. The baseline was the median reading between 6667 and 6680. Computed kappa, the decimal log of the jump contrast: -0.17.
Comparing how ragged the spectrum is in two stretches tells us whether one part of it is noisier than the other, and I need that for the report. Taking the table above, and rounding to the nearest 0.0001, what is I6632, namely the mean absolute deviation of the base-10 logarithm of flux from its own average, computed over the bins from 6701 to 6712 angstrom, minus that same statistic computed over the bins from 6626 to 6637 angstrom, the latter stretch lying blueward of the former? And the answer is -0.0120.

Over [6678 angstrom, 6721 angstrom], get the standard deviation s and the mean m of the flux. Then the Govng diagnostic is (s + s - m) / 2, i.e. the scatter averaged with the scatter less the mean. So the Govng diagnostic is -12.6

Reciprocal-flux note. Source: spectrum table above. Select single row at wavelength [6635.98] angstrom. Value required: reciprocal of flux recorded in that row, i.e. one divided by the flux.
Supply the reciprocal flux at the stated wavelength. 0.0342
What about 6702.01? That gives 0.0351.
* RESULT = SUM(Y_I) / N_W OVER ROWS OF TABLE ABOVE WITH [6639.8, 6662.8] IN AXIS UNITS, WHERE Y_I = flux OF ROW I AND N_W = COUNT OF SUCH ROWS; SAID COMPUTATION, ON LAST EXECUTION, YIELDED 27.1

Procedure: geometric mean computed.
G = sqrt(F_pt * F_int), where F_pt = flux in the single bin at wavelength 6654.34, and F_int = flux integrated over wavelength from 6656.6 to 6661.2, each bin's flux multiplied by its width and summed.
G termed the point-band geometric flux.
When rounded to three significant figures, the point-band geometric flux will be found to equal 58.4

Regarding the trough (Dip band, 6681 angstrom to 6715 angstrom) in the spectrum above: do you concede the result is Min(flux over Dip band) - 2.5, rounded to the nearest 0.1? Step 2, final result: 22.8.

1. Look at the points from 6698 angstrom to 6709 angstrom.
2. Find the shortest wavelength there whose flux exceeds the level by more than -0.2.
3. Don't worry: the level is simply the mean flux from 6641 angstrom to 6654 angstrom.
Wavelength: 6700.47 angstrom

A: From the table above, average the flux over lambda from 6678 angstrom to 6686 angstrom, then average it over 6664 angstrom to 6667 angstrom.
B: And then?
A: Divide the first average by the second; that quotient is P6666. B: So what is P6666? 0.99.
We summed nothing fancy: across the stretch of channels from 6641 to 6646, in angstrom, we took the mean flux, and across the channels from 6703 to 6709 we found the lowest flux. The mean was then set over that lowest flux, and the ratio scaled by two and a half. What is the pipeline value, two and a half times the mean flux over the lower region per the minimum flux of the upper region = 2.61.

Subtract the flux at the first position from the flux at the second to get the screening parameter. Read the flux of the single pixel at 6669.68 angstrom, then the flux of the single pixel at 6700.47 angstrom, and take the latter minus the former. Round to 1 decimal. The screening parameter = 0.3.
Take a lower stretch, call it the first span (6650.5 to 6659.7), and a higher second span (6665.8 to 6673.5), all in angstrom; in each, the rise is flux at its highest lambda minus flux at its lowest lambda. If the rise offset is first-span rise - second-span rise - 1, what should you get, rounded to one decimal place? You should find -4.3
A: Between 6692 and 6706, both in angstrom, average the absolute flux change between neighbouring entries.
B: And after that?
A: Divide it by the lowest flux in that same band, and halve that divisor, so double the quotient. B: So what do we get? 0.10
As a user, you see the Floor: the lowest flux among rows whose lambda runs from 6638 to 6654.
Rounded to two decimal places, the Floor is 24.92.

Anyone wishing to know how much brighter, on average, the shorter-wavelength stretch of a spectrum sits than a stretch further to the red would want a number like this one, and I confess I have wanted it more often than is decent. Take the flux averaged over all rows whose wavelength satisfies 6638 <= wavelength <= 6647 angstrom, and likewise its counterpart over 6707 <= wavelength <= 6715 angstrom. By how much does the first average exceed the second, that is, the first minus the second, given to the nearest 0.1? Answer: -0.1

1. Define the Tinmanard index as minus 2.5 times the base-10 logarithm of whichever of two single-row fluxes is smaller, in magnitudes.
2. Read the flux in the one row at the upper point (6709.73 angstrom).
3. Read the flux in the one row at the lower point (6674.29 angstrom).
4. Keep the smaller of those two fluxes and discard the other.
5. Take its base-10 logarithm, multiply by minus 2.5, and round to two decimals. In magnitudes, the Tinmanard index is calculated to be -3.60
